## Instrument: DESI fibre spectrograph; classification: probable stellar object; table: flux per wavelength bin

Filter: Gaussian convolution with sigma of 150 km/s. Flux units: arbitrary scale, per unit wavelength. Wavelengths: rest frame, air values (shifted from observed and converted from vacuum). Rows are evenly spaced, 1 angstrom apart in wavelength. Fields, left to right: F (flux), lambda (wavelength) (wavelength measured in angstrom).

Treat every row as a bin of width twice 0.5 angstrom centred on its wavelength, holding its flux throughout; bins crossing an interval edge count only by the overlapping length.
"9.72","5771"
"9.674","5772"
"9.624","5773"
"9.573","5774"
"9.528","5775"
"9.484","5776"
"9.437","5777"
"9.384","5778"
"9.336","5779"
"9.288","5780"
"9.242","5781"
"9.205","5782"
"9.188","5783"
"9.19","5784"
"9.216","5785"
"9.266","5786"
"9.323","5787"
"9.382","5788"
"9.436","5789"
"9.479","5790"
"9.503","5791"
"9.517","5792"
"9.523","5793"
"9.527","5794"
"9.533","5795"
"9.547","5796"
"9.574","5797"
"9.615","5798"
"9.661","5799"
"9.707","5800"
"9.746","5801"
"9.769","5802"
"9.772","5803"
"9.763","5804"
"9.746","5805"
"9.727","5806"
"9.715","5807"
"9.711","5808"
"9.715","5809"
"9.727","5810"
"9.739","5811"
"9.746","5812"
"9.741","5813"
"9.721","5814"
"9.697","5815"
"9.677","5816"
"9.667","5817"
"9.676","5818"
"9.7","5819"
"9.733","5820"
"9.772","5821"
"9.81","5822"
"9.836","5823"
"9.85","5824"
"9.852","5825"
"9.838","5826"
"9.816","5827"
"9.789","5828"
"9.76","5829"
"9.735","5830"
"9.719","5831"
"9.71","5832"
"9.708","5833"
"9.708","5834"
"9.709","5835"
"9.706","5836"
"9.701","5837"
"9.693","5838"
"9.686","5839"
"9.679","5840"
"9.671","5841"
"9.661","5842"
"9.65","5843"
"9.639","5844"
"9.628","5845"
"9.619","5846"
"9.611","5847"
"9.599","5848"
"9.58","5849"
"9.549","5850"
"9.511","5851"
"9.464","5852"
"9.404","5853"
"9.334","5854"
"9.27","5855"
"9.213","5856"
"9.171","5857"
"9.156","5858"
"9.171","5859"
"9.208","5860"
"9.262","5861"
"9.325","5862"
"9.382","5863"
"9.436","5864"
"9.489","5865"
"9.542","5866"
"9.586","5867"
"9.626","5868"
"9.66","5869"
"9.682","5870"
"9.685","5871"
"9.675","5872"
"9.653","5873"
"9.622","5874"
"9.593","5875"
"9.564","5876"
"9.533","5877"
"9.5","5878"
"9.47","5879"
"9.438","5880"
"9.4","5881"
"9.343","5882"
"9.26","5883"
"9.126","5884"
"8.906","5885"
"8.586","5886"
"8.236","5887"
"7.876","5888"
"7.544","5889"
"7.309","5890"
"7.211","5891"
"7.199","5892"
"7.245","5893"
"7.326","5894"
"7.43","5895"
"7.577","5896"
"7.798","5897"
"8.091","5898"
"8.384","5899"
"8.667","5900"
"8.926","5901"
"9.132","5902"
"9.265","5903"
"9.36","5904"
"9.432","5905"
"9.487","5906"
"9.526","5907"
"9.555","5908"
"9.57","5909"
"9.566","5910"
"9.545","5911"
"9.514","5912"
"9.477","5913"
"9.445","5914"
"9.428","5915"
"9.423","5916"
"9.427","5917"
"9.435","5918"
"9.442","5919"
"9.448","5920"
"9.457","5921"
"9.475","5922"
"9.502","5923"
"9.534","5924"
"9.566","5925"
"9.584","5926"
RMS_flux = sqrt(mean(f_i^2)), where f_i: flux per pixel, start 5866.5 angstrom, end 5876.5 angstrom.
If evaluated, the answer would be 9.63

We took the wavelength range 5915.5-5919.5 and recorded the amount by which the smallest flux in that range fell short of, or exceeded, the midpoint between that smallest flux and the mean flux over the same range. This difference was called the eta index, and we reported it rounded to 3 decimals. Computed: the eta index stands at -0.004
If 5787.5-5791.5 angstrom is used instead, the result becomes -0.034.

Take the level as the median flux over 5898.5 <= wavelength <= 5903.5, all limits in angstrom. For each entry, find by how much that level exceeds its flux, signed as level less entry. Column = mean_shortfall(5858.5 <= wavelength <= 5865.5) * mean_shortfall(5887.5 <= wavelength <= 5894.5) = -0.61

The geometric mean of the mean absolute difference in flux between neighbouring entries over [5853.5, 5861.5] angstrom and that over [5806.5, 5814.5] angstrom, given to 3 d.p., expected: 0.019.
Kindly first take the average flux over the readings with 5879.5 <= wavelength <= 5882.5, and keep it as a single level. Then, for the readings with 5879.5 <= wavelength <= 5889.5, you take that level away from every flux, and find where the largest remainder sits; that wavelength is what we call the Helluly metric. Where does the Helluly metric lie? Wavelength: 5880 angstrom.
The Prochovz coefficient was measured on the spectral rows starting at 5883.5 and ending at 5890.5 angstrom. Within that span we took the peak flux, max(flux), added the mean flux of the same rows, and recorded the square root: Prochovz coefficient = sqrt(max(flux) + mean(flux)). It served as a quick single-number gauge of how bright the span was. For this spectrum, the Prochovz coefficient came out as 4.17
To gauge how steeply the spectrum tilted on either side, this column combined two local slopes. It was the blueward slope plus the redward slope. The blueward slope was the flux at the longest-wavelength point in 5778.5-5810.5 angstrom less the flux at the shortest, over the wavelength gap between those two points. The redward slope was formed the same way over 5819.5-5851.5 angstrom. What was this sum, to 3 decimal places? 0.005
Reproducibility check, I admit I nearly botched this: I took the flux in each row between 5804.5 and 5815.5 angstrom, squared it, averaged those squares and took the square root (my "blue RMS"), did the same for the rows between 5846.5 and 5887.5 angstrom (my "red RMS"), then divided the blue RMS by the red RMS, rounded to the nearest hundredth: 1.04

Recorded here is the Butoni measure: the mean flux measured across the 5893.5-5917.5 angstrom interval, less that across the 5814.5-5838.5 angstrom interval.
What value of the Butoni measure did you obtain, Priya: -0.8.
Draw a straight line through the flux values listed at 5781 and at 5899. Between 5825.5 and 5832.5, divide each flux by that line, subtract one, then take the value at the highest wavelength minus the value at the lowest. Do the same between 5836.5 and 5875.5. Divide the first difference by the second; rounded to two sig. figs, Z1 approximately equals -0.39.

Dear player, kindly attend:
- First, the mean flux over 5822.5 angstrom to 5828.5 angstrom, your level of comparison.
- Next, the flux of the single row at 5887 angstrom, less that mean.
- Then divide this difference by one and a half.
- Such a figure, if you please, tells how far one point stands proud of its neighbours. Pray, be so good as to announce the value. -1.06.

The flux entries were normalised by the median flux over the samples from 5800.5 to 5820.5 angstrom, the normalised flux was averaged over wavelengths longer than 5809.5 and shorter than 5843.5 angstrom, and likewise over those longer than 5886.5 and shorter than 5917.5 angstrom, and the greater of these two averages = 1.00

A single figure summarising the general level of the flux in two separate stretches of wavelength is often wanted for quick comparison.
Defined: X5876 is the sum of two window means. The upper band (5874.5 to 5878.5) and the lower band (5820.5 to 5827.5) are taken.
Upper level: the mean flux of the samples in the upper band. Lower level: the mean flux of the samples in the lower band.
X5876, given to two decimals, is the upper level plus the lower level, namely 19.37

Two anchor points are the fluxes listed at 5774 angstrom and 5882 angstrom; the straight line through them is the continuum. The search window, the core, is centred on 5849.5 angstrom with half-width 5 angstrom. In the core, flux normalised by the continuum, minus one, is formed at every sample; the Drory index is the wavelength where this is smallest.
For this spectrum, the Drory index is 5854 angstrom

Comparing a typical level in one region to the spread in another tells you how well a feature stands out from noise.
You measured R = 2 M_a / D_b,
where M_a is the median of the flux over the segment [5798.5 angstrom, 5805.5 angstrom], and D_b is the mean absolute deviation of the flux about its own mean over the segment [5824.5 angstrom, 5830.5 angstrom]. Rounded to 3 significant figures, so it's 527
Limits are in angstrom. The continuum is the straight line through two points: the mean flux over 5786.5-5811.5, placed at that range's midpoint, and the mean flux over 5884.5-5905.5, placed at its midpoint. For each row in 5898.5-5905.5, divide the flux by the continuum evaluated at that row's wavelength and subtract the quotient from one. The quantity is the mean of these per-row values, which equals -0.120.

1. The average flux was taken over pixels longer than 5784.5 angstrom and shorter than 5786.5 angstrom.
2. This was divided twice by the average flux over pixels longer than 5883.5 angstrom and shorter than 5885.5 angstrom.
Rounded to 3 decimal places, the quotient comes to 0.114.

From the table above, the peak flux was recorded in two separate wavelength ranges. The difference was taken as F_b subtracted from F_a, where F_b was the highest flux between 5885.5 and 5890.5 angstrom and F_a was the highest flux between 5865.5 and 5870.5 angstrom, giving 1.10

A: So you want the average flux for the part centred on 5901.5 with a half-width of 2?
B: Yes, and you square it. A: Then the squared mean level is 81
